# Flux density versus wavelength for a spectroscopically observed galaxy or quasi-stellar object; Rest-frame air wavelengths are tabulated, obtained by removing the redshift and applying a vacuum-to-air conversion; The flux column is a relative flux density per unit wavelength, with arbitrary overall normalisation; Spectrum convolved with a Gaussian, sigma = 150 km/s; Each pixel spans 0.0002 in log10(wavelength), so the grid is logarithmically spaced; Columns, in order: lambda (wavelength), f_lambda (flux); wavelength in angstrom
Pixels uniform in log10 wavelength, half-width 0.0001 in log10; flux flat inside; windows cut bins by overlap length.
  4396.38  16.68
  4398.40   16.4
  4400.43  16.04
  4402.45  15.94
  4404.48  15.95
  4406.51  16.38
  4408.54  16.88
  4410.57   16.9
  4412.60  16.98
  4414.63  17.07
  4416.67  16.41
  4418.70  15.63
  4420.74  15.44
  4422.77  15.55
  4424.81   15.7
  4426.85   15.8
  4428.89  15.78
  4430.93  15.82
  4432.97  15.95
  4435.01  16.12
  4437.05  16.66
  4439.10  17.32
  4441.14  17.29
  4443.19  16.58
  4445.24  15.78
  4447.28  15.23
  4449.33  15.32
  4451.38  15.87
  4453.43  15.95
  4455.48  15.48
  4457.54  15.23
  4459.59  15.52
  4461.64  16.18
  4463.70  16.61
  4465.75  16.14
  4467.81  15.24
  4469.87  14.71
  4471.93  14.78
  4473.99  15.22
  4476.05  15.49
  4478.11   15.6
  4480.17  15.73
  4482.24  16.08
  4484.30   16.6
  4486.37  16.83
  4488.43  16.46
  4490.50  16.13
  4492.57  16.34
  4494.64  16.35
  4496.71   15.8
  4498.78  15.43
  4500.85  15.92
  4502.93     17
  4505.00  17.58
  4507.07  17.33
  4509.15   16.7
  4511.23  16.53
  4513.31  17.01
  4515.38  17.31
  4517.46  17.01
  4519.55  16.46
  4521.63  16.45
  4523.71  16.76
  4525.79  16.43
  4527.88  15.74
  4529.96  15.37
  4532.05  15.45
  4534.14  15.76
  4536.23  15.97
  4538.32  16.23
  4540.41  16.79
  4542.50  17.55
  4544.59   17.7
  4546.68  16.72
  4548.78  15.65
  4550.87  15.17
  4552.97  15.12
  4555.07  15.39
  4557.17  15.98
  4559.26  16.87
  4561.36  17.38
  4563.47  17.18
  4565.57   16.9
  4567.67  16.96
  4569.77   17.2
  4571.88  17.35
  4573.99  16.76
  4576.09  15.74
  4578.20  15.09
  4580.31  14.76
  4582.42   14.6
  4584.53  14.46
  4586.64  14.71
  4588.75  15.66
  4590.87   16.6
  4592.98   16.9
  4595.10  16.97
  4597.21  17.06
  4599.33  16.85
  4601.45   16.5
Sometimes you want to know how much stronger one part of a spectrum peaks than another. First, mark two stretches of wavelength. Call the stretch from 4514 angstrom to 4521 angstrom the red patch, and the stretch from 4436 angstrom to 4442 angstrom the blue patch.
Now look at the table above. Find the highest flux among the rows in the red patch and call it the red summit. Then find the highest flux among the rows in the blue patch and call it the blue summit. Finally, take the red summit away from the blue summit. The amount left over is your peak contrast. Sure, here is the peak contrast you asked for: 0.0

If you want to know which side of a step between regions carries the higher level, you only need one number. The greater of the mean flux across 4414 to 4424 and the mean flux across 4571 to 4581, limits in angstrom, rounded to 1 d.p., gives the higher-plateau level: 16.0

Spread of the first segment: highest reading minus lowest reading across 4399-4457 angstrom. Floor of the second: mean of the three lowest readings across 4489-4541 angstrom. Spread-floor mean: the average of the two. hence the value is 8.75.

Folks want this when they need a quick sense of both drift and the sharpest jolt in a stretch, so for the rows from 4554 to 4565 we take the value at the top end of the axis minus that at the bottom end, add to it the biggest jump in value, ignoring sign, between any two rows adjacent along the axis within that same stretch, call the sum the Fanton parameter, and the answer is 2.7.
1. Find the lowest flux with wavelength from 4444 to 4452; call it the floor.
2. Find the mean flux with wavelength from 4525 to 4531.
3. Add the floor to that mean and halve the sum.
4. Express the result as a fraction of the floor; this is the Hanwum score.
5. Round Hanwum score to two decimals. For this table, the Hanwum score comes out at 1.02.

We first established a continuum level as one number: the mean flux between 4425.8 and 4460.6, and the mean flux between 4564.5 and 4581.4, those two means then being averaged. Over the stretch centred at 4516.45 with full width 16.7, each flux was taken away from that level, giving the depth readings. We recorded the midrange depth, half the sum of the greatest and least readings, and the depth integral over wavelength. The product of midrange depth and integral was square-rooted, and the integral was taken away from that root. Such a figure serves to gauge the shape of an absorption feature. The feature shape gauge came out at 13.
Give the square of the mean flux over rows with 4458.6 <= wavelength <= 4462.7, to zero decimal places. 251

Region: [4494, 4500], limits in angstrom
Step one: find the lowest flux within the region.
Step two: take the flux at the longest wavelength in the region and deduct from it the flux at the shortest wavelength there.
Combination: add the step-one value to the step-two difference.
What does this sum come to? 14.5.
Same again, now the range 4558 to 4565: 17.2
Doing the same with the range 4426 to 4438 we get 16.6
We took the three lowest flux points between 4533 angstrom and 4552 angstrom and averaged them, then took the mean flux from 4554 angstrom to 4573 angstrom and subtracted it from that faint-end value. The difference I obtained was -1.27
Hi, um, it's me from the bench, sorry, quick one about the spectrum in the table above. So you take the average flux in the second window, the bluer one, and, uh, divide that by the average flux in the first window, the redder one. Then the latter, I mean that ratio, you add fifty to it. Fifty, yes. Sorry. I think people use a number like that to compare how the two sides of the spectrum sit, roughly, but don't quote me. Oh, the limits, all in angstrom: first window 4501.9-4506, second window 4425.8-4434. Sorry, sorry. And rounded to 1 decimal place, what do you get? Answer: 50.9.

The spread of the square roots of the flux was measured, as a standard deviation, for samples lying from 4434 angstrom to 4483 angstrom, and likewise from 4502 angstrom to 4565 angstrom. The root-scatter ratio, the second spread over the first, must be 1.10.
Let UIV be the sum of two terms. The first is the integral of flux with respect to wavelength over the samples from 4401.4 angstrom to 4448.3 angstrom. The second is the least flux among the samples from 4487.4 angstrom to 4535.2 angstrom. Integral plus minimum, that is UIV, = 776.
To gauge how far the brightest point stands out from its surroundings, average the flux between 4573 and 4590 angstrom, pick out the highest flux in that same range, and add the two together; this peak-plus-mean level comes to 32.0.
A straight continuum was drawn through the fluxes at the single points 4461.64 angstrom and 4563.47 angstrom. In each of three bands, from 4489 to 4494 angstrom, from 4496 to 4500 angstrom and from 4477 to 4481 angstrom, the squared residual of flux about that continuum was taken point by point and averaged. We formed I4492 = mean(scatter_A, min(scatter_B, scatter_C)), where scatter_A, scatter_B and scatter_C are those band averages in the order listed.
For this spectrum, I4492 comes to 0.3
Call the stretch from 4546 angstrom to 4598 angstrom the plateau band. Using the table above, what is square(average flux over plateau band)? 260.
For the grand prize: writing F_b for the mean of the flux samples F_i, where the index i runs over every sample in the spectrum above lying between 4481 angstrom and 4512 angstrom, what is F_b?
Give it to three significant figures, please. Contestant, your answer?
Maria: 16.5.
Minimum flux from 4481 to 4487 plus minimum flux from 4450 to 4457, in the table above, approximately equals 31.6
